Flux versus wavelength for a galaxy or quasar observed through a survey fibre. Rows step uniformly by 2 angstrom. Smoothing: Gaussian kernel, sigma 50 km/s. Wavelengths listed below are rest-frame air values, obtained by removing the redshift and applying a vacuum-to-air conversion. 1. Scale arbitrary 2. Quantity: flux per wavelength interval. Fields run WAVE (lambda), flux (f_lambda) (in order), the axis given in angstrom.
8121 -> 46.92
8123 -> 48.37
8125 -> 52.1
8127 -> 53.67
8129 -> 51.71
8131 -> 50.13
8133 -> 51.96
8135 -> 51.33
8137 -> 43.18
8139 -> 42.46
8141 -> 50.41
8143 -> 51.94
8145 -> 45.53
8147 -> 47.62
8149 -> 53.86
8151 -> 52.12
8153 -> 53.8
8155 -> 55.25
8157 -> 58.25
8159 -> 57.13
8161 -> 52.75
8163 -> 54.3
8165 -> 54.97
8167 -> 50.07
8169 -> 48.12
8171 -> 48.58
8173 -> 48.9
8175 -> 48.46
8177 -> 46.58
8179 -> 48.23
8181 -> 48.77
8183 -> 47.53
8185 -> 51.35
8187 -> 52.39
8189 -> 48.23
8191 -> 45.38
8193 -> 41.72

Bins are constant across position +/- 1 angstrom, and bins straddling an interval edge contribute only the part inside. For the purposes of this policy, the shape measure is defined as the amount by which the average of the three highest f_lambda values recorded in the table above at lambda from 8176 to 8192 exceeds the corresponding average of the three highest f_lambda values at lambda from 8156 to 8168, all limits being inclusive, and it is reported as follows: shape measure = -6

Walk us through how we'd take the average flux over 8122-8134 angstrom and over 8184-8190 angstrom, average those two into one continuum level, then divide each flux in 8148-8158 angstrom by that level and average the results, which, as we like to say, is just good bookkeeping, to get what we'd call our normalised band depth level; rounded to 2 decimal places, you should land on 1.07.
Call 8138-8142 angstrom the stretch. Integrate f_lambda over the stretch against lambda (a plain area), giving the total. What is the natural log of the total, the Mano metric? 5.22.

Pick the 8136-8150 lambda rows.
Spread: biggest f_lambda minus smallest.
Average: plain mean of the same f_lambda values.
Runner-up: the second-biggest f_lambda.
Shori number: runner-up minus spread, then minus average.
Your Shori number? -7.3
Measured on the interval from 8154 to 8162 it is -4.2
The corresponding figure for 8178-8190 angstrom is -2.9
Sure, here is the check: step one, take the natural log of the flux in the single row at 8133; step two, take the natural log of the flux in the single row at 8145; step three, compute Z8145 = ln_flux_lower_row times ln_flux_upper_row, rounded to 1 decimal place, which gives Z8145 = 15.1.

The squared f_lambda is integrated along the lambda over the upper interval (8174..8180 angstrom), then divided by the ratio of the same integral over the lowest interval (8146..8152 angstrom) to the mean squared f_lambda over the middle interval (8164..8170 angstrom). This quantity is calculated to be 2270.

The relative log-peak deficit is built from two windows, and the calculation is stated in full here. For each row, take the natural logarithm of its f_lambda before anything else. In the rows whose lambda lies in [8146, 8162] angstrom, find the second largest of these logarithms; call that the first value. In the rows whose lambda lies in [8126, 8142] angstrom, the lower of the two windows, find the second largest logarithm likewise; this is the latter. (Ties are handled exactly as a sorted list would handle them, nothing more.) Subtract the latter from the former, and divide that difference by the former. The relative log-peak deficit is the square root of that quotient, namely 0.15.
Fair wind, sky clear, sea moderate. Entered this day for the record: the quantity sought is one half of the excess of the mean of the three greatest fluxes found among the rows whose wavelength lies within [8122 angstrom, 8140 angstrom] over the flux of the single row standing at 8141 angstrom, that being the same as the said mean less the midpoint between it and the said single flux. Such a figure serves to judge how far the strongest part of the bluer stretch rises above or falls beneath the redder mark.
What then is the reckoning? 1.1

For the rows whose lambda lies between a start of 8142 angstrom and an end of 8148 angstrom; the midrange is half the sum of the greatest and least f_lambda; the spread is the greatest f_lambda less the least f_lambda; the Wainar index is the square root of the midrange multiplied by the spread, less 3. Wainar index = 15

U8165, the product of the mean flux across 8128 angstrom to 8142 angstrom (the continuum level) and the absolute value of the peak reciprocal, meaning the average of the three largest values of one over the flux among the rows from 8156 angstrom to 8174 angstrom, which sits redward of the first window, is 1.00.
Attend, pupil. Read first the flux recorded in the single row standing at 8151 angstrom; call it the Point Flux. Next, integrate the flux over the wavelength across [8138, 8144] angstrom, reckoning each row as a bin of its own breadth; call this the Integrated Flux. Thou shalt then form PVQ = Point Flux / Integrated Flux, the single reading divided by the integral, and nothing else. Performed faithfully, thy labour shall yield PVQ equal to 0.18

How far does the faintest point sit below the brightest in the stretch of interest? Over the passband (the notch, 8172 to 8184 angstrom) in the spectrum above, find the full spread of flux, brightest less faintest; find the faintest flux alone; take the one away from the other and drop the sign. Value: 44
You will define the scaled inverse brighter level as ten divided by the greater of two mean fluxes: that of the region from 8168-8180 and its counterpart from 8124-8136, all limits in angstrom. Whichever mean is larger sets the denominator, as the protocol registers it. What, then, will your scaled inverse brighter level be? 0.193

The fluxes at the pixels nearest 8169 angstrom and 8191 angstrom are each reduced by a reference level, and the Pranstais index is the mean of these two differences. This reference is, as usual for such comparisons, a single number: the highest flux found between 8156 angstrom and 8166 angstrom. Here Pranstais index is -11.5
